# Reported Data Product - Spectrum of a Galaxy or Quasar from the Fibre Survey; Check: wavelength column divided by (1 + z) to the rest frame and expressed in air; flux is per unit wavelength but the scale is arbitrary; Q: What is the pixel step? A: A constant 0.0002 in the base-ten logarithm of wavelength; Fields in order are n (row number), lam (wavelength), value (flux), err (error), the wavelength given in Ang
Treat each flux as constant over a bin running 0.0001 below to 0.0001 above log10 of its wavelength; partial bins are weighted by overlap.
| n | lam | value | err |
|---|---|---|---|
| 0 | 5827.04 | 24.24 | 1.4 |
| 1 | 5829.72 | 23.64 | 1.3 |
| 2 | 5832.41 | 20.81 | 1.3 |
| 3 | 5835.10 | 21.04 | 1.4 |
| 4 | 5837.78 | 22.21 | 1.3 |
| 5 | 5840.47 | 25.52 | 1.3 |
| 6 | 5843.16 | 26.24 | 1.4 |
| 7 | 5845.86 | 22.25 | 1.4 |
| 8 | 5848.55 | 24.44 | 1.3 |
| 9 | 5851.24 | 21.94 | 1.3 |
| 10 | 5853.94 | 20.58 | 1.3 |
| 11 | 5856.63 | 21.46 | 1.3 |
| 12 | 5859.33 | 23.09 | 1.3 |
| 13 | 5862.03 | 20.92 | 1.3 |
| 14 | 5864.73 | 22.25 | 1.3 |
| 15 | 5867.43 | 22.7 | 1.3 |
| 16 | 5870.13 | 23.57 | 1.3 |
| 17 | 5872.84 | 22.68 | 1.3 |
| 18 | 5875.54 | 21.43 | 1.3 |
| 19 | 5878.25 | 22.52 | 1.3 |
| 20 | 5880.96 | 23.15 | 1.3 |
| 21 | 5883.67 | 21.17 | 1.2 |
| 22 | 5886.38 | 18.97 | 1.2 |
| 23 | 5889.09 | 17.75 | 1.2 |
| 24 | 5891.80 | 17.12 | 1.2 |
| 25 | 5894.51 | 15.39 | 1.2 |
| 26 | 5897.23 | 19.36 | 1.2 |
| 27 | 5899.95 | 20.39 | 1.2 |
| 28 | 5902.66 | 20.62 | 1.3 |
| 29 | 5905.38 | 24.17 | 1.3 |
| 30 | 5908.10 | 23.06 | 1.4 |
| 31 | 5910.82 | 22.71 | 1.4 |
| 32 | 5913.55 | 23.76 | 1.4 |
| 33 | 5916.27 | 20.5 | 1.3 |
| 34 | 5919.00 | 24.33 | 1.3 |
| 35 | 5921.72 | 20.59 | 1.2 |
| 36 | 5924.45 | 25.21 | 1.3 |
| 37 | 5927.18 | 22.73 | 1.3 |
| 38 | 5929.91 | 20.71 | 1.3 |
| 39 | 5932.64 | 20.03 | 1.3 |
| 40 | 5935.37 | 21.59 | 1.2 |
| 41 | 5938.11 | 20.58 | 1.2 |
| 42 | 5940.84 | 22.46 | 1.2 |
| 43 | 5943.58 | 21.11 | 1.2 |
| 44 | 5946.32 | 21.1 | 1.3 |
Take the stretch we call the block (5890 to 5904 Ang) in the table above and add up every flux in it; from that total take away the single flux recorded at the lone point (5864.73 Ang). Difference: 70.6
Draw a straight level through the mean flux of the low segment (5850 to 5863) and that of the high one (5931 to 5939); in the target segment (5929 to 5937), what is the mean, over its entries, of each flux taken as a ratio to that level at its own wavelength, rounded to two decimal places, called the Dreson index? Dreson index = 1.00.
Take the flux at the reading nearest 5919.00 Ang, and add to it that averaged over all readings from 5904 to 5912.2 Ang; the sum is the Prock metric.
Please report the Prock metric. 47.6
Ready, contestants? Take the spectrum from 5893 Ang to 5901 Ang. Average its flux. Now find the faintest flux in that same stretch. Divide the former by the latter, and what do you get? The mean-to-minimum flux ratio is 1.19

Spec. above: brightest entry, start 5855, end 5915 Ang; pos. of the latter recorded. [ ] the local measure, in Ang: 5905.38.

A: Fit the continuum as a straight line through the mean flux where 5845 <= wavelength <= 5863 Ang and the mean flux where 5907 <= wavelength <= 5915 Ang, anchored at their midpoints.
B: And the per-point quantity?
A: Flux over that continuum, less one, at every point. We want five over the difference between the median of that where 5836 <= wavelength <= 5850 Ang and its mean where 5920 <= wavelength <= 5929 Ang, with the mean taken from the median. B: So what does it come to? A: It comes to 37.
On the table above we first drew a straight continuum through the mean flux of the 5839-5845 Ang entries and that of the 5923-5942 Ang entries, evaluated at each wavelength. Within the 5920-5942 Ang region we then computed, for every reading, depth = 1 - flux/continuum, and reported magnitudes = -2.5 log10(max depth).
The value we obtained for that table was 2.7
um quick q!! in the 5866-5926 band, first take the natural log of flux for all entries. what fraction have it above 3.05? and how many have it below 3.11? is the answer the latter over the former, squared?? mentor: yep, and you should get 347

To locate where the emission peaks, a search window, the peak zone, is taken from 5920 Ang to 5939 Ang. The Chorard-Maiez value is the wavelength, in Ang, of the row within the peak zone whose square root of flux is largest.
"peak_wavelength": 5924.45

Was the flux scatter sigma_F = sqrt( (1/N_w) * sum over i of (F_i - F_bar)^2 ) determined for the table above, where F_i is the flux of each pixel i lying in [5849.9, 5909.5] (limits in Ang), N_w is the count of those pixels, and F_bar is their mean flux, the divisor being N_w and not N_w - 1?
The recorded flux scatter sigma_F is 2.19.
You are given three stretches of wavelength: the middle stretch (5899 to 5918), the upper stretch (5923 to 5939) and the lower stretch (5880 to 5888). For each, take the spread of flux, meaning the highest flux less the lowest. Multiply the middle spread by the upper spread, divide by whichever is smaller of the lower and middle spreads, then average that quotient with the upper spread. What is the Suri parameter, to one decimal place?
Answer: 5.2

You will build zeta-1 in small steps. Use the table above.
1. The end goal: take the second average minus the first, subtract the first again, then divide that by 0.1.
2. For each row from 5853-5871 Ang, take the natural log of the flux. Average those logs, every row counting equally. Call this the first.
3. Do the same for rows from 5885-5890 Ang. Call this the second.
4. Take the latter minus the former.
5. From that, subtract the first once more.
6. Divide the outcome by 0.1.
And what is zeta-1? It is -32.8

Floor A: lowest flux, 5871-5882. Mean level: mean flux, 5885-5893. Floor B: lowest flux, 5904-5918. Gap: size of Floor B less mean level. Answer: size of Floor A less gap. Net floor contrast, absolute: 18.9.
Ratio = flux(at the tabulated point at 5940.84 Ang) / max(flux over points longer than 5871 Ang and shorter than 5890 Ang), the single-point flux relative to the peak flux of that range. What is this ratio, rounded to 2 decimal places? 0.97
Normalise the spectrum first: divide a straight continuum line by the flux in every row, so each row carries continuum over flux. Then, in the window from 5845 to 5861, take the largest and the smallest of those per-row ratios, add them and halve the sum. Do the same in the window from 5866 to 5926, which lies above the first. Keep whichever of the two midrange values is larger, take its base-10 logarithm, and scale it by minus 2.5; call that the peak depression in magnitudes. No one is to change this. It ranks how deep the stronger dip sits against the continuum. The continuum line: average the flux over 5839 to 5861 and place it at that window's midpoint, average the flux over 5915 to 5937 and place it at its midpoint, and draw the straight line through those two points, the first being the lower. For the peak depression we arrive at -0.17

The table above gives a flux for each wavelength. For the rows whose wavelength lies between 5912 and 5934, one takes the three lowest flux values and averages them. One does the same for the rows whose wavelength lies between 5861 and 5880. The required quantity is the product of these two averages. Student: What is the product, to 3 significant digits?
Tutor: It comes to 439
